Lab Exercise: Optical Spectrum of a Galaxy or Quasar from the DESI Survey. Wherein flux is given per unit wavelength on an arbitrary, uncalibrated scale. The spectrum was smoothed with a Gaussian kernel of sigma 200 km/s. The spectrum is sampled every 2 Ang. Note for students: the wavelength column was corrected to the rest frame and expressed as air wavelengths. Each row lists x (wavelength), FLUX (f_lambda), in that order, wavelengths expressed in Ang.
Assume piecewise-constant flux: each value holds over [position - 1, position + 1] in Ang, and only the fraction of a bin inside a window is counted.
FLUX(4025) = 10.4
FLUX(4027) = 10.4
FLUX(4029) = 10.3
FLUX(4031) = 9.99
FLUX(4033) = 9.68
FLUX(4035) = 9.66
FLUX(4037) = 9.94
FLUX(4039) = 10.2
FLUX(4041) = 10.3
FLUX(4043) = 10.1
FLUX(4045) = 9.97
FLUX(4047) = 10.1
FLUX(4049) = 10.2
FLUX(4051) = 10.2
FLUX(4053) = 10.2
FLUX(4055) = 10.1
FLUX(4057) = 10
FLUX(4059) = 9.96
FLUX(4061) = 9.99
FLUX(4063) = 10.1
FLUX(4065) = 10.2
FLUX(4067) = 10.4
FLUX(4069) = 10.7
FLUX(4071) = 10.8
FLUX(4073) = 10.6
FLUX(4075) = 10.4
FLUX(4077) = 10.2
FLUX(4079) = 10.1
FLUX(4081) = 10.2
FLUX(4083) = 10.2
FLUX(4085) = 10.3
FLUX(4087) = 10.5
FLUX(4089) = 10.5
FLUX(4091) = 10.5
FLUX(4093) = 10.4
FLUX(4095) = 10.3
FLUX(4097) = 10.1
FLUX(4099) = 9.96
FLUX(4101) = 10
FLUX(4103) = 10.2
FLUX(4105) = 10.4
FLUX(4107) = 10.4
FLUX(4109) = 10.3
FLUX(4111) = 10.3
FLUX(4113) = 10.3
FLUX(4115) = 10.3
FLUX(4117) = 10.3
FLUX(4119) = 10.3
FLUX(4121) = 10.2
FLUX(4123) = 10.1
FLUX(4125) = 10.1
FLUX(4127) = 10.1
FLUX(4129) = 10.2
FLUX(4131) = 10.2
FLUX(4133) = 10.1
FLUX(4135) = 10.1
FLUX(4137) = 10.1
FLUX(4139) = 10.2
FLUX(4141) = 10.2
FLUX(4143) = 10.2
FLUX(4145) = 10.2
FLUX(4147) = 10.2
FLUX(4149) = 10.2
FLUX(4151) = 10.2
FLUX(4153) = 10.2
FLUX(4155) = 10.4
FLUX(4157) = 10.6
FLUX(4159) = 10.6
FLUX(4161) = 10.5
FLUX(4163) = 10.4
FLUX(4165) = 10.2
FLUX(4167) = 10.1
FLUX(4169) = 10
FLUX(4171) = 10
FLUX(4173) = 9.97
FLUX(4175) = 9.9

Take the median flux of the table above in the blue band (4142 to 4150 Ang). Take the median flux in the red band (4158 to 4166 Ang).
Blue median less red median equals -0.25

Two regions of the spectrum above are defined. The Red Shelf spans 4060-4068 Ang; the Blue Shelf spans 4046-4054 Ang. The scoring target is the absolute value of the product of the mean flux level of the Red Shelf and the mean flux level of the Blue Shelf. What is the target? 104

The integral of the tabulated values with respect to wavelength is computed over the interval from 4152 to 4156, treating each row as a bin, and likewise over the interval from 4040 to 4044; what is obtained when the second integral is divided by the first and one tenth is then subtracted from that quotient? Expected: 0.89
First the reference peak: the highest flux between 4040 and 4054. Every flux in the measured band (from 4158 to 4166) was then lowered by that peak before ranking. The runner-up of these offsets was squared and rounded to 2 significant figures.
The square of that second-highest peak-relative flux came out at 0.040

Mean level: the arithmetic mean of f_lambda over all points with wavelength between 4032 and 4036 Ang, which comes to 9.7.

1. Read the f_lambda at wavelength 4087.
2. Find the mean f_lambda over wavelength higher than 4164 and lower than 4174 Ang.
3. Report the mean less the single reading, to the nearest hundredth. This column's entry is -0.45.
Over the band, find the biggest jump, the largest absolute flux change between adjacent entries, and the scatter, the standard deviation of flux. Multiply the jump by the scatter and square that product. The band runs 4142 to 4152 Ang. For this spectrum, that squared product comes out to 0.0000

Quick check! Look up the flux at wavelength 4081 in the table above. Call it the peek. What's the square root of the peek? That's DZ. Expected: 3.19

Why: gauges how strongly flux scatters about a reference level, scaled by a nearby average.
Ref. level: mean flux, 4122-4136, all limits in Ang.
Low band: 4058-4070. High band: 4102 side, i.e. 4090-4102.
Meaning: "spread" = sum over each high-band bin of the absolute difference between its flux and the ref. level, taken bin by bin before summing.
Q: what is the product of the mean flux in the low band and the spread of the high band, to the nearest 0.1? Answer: 11.7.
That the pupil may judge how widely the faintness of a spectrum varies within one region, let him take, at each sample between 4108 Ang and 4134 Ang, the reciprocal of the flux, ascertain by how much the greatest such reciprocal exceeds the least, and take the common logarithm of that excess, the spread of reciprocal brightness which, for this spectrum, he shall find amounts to -2.72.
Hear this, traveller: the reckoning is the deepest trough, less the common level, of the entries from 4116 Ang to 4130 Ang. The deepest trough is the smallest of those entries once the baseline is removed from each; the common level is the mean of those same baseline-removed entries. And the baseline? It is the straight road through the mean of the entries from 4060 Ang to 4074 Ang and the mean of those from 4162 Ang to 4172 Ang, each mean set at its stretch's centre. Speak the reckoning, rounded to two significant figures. -0.086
